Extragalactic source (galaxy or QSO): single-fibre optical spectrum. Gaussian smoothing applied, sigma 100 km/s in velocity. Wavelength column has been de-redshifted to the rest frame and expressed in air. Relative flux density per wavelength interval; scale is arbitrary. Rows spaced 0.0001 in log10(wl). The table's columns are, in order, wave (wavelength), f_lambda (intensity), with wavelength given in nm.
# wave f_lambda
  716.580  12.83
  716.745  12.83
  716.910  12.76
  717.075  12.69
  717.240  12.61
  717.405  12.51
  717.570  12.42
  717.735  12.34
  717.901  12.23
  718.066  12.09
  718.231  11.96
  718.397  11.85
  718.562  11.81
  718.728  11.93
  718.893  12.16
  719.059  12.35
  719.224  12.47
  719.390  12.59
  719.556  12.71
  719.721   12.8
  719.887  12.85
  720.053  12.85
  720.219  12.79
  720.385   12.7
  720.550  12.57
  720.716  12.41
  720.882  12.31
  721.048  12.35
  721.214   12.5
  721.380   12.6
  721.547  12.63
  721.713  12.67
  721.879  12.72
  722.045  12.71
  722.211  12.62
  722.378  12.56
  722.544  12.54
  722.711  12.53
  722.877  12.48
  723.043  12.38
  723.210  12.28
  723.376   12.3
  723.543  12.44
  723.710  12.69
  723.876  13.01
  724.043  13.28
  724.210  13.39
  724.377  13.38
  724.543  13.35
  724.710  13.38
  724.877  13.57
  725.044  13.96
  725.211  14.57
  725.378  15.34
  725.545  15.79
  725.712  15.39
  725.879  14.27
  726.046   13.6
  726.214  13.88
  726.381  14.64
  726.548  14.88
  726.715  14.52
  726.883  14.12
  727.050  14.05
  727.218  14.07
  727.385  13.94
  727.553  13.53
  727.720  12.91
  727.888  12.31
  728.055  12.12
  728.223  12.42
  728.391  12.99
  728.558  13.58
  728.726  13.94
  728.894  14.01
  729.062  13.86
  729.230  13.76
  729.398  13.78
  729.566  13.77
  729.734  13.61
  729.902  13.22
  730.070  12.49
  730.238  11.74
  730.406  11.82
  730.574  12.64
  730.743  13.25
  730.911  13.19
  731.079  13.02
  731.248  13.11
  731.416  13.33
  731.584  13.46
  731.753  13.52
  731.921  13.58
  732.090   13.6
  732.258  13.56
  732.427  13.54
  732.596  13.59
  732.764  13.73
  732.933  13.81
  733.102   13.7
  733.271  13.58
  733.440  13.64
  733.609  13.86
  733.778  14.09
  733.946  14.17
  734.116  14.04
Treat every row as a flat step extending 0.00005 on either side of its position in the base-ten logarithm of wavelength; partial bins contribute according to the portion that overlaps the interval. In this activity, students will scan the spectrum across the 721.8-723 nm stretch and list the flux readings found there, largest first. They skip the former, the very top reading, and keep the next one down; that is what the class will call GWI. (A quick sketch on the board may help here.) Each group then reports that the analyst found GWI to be 12.71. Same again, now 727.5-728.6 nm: 13.53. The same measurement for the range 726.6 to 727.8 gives 14.12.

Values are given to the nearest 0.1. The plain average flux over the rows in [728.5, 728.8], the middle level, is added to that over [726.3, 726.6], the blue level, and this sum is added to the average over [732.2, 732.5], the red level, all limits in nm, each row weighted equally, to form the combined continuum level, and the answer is 42.1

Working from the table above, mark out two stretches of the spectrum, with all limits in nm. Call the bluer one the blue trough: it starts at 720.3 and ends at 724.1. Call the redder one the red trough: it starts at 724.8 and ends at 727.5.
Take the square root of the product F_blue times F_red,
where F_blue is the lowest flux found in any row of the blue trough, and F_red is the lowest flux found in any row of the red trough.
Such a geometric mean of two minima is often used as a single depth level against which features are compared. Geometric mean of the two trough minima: 12.9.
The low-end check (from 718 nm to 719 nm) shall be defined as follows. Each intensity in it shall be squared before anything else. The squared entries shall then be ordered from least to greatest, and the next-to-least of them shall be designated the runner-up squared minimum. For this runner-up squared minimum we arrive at 140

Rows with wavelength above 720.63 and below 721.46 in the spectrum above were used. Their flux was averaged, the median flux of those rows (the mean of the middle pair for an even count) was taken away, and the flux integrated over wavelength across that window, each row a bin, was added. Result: 10.3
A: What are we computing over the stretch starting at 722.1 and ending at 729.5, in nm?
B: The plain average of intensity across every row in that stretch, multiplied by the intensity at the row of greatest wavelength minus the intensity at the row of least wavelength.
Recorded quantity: 16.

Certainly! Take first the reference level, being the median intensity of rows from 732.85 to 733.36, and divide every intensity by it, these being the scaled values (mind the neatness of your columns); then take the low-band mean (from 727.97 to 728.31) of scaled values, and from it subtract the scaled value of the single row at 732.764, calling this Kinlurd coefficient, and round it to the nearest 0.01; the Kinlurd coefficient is -0.11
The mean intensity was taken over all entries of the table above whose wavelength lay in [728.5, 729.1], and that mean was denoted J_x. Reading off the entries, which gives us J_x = 13.8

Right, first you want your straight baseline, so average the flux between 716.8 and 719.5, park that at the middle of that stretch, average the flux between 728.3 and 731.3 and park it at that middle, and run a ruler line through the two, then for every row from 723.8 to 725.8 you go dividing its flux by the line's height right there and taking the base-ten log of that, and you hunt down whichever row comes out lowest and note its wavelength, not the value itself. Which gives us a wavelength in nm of 723.876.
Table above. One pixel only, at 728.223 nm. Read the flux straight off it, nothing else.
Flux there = 12.42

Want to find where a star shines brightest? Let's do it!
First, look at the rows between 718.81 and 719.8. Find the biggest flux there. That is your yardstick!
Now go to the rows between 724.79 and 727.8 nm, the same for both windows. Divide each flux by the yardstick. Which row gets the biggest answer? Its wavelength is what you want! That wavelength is 725.545 nm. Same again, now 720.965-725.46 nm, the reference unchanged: 725.378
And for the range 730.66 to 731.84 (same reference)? 731.753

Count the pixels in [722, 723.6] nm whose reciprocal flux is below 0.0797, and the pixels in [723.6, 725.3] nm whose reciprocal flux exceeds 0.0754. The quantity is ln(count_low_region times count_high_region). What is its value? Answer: 1.8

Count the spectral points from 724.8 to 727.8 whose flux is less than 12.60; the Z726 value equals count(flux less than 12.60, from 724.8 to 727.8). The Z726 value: 0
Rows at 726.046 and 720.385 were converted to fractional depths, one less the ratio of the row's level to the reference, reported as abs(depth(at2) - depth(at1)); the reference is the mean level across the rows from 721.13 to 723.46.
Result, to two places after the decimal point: 0.07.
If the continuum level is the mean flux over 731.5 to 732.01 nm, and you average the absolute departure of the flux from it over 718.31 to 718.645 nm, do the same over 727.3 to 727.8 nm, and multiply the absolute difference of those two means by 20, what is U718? 27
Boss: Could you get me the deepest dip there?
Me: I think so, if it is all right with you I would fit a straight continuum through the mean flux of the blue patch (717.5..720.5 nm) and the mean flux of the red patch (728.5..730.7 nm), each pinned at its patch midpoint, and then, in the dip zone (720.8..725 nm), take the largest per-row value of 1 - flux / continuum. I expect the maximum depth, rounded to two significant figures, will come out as 0.035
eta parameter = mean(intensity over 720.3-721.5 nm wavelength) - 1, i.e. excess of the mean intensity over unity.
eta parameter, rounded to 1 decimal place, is 11.5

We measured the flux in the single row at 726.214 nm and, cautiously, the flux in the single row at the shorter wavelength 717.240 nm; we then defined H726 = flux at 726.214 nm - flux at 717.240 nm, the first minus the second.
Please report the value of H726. 1.3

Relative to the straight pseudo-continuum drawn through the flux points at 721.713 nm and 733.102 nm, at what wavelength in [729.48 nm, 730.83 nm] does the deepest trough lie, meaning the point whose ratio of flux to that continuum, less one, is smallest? 730.238 nm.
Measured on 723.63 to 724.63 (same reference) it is 723.710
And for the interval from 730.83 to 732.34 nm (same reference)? 731.079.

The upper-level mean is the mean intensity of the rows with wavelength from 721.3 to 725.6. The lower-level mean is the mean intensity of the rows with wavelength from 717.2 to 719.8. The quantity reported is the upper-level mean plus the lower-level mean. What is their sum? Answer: 25.4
